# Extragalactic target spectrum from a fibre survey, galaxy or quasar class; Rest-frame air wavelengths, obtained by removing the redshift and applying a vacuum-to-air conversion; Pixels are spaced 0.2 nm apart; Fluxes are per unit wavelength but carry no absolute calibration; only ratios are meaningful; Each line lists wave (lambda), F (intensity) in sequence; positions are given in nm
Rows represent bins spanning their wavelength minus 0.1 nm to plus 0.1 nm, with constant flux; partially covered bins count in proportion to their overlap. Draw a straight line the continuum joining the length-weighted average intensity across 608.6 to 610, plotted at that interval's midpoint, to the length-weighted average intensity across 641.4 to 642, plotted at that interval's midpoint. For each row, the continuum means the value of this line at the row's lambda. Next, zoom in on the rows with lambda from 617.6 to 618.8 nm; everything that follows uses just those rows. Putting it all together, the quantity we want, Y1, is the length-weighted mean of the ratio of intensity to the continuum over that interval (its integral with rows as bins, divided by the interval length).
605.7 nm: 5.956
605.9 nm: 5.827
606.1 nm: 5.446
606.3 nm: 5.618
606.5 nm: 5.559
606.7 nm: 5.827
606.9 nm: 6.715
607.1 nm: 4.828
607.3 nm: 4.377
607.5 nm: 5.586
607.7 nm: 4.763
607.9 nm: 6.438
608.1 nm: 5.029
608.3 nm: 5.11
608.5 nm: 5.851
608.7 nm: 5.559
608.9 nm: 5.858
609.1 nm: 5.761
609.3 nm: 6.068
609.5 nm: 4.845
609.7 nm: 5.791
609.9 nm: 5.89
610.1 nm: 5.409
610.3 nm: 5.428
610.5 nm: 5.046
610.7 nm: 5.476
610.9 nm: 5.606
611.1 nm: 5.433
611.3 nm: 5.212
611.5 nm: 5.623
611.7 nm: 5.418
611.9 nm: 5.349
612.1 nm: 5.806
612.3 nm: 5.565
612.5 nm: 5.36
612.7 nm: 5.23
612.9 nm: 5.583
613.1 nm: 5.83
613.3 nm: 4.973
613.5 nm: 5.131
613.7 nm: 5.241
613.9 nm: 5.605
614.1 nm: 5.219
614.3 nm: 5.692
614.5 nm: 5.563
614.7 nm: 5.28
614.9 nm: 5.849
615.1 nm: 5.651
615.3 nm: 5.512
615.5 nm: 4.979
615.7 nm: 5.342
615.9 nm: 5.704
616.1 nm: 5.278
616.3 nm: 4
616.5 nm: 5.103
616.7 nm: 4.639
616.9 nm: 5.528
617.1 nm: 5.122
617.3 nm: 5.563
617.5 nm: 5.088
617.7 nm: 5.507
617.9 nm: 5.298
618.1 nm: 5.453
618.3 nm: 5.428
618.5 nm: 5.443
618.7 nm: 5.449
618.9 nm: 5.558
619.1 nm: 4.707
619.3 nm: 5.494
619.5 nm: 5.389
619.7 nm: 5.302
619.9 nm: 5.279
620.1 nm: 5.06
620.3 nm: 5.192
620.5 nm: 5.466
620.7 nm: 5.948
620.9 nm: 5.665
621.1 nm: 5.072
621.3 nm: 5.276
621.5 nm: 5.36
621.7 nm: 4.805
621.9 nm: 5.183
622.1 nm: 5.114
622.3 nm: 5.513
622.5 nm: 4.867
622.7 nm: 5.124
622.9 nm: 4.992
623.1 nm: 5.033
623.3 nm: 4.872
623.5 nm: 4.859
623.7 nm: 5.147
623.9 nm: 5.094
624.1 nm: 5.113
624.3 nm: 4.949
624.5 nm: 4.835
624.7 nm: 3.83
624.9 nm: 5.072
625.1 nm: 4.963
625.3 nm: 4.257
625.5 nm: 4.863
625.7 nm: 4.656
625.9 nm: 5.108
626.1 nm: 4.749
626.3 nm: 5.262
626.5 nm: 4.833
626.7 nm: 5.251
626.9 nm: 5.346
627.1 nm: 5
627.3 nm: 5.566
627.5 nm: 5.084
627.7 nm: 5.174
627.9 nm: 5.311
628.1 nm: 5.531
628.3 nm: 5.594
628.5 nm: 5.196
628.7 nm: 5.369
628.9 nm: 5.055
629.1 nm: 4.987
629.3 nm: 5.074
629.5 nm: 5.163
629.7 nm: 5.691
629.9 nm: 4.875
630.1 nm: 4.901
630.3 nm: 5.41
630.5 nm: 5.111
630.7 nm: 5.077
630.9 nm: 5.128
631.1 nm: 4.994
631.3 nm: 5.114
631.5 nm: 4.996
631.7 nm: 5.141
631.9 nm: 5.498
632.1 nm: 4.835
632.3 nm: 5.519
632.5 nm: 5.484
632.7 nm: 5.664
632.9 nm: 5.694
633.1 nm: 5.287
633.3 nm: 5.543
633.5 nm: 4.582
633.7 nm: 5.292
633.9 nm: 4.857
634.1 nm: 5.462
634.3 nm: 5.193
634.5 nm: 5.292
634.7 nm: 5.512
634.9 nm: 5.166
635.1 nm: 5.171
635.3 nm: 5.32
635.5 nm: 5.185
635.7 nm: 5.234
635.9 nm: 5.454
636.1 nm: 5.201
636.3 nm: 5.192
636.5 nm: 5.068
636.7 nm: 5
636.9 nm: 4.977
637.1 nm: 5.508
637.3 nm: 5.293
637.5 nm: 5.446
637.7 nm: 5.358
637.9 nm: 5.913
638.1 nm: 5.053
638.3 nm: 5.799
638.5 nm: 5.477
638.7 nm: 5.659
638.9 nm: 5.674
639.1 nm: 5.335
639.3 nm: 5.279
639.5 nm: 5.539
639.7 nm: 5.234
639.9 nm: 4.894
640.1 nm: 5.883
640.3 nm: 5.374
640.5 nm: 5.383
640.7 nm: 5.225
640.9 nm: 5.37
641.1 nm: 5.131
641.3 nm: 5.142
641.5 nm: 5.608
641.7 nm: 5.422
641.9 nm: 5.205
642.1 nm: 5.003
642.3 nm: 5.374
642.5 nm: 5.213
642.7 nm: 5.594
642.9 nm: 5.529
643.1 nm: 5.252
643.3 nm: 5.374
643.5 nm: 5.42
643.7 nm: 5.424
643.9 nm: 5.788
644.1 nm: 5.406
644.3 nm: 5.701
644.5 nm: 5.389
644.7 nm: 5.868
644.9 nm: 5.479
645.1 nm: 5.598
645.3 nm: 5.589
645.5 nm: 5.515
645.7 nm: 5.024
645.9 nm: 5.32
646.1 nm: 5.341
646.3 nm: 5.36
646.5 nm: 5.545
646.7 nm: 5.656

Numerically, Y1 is 0.968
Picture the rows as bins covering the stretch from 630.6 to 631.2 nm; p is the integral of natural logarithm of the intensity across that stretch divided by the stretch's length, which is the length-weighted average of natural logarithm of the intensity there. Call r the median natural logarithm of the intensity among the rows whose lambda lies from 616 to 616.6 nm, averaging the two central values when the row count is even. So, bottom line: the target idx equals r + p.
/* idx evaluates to 3.25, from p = 1.62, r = 1.63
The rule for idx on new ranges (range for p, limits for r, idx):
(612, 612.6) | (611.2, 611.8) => 3.41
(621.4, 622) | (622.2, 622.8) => 3.27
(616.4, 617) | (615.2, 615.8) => 3.30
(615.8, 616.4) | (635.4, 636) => 3.25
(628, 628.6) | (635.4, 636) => 3.35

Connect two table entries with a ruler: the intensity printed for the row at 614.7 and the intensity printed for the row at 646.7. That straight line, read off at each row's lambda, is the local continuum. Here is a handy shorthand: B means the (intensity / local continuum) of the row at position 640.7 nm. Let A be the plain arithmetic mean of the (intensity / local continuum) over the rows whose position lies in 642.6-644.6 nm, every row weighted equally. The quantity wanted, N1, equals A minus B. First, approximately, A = 0.98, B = 0.94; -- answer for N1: 0.041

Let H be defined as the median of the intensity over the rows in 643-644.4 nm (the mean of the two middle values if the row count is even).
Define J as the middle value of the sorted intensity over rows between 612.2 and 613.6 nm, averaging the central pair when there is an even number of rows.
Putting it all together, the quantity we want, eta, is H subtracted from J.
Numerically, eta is -0.06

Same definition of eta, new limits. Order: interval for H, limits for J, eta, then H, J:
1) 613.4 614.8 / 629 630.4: -0.21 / 5.28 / 5.07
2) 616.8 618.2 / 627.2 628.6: -0.14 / 5.45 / 5.31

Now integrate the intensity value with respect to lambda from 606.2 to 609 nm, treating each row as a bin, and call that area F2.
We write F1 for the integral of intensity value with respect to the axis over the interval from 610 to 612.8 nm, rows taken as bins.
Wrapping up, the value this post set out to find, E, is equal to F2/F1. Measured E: 1.02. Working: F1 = 15.19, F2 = 15.4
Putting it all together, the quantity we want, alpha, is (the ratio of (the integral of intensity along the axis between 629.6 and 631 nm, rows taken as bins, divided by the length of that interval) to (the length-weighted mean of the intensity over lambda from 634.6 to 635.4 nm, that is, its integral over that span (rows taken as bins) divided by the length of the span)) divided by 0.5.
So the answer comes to 1.95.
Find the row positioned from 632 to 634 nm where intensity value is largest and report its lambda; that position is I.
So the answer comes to 632.9 nm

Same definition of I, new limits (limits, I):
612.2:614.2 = 613.1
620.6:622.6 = 620.7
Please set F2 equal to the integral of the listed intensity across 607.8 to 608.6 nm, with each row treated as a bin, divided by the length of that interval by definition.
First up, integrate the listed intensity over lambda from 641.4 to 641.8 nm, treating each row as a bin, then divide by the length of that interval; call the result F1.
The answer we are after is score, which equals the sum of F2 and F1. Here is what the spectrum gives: 11.1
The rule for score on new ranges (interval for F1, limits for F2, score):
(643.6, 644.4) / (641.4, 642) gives 11.0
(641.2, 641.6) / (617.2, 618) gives 10.7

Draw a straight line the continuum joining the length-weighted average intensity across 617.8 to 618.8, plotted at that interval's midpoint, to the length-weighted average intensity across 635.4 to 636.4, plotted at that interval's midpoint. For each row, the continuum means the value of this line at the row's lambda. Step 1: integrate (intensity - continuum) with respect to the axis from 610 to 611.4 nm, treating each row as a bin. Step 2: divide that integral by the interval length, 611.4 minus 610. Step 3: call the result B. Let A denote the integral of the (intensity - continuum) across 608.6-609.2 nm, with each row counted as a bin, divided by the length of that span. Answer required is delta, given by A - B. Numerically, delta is 0.34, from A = 0.23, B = -0.11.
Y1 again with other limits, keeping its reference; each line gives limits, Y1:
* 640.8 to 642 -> 0.981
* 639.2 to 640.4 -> 0.989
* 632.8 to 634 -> 0.950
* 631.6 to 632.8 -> 0.976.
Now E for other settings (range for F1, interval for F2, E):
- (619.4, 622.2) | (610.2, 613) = 1.03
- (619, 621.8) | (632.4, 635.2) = 1.00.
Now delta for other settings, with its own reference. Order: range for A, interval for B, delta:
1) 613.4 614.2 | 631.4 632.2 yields 0.02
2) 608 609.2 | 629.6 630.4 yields 0.11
